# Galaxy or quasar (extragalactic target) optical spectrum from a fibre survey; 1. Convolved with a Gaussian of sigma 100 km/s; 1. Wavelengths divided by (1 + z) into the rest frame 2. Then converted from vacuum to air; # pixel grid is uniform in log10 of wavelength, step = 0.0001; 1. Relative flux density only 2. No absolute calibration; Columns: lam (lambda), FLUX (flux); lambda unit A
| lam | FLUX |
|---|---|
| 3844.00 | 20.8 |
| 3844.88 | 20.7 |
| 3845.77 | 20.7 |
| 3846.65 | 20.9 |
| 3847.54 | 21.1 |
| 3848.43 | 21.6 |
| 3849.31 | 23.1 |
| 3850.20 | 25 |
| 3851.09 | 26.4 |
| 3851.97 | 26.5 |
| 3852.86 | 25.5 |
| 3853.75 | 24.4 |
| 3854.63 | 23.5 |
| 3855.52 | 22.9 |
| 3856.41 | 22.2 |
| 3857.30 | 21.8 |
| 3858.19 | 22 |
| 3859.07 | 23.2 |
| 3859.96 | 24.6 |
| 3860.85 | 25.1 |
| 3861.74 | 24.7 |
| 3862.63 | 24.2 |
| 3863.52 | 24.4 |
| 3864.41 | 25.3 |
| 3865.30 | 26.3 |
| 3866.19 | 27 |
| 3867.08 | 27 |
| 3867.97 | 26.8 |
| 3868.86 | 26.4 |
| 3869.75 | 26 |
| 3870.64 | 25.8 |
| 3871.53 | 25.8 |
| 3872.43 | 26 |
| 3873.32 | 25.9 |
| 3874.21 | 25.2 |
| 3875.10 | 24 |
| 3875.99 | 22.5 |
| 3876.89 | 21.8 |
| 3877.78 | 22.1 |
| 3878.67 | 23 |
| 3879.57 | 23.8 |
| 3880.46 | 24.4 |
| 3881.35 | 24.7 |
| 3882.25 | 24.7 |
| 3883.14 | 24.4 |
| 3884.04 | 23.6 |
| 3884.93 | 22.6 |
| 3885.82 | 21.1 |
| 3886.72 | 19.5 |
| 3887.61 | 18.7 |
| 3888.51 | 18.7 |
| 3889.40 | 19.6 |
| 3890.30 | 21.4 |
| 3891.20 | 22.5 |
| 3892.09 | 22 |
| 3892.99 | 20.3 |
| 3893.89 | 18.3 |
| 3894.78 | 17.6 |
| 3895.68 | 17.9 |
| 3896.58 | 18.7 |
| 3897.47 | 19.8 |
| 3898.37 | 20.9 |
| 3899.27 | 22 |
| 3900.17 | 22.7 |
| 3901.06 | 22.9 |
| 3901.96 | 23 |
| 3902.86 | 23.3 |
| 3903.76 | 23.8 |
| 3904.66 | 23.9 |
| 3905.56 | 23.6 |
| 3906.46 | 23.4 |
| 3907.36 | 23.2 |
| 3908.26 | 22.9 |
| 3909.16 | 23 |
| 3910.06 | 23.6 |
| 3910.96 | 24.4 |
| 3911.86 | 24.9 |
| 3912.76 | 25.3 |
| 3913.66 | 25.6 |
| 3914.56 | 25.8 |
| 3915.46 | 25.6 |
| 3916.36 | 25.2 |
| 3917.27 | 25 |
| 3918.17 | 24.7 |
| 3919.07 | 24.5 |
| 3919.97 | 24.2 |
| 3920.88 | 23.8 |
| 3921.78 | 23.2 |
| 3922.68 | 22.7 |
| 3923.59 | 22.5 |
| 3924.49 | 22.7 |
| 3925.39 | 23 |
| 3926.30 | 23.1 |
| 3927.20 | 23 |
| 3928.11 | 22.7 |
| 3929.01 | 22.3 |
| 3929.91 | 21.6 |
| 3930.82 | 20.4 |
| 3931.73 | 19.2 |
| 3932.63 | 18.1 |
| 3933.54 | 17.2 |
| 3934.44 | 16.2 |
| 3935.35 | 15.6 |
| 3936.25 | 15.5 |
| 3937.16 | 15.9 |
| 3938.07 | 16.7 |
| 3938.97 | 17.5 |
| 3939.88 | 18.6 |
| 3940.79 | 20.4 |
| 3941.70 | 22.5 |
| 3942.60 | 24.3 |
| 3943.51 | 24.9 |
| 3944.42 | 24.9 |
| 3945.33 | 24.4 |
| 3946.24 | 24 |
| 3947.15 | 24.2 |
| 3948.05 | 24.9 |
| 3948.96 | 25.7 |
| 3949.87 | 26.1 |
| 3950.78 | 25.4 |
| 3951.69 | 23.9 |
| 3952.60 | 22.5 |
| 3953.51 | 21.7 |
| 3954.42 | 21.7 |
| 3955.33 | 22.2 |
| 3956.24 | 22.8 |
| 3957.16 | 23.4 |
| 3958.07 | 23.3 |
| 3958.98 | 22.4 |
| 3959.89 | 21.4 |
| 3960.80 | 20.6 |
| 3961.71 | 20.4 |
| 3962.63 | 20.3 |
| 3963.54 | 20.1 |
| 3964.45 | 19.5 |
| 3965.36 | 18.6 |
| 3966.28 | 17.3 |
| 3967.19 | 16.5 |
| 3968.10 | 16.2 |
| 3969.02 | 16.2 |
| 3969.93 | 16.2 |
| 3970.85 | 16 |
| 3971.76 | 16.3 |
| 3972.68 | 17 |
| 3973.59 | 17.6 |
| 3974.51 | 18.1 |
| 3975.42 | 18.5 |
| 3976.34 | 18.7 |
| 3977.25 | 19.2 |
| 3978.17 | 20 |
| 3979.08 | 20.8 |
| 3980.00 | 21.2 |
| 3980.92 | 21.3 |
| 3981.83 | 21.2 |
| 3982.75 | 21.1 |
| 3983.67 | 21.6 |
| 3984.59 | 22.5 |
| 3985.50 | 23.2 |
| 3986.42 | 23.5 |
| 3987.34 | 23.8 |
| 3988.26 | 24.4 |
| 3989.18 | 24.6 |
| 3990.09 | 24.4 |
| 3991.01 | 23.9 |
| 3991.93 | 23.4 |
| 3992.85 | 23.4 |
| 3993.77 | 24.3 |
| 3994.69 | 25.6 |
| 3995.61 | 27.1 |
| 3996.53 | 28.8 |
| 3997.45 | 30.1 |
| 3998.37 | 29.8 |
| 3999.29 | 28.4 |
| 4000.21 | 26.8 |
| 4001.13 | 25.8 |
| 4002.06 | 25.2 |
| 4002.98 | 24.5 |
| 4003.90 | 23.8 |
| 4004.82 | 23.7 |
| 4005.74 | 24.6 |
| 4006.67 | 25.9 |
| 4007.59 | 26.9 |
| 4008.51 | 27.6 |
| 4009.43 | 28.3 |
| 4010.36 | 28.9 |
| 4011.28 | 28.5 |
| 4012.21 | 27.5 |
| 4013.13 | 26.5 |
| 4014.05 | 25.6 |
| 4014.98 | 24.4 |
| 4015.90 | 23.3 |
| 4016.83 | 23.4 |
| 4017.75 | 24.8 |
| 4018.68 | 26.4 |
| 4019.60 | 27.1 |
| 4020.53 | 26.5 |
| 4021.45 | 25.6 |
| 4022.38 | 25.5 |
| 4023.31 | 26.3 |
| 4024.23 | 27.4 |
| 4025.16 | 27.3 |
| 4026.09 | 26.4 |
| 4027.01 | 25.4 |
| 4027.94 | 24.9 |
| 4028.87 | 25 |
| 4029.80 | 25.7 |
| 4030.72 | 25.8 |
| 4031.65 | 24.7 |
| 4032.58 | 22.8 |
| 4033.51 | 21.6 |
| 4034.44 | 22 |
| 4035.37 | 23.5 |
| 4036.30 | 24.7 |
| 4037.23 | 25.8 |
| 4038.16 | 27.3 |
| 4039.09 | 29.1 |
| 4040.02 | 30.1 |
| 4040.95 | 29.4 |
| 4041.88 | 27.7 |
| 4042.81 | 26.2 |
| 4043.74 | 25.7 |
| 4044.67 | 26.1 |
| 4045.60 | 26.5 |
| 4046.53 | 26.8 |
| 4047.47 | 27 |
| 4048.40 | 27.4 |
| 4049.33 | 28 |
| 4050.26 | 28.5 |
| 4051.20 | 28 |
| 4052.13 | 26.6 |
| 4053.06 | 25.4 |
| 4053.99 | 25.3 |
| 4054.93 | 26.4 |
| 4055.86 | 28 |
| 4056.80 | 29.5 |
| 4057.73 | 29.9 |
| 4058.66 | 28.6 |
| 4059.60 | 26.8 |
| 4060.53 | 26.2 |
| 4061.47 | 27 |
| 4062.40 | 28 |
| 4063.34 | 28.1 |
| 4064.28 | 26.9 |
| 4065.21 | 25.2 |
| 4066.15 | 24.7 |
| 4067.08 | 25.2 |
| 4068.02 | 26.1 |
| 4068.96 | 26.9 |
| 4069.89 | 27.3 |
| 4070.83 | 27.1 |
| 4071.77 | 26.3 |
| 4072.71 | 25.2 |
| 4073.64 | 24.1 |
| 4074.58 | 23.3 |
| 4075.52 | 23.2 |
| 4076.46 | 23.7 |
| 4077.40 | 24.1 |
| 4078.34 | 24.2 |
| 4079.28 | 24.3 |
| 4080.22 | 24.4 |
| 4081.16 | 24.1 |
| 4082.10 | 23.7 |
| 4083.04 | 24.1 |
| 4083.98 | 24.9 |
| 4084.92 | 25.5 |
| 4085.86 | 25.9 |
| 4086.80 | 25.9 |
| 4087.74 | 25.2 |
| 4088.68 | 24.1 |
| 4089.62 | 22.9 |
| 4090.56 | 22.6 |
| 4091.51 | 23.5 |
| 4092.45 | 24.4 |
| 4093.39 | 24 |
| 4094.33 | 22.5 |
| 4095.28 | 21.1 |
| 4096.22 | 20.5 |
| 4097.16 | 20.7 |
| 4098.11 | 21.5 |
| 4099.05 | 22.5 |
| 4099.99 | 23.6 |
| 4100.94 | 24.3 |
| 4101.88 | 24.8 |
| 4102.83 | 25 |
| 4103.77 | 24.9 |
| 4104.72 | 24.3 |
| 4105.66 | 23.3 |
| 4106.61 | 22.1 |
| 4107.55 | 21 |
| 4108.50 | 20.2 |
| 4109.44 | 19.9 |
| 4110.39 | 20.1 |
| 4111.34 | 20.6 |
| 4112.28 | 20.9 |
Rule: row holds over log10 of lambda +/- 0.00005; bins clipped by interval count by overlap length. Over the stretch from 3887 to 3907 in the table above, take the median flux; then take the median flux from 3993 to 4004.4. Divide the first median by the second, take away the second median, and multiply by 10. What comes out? -255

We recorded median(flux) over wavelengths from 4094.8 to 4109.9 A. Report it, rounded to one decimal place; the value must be 22.3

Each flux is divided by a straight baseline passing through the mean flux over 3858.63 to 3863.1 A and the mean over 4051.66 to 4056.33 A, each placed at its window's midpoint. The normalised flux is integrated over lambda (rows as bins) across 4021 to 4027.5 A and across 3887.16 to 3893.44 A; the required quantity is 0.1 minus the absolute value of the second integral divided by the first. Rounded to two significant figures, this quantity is -0.69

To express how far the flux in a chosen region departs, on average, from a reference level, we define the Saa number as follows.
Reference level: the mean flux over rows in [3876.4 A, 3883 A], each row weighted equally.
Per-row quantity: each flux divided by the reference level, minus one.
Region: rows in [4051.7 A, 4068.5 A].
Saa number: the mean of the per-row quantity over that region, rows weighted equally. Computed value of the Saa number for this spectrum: 0.14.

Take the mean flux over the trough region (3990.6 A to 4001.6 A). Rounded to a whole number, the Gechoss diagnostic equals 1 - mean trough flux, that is -25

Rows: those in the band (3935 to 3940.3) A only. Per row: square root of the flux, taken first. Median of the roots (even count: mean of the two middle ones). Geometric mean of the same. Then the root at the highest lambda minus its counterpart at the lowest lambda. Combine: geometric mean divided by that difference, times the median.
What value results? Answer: 45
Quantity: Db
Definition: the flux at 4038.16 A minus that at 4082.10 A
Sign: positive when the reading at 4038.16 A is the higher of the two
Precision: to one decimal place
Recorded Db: 3.6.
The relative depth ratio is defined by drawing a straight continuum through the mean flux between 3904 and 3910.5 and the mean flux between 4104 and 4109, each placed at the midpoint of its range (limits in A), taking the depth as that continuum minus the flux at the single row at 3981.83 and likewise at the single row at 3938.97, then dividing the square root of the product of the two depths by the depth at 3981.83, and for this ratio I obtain 1.8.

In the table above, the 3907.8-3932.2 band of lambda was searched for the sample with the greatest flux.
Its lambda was 3914.56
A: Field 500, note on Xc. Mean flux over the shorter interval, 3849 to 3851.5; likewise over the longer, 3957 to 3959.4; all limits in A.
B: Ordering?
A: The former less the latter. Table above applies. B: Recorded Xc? 1.8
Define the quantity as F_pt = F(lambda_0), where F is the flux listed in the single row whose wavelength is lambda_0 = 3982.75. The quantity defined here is 21.1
